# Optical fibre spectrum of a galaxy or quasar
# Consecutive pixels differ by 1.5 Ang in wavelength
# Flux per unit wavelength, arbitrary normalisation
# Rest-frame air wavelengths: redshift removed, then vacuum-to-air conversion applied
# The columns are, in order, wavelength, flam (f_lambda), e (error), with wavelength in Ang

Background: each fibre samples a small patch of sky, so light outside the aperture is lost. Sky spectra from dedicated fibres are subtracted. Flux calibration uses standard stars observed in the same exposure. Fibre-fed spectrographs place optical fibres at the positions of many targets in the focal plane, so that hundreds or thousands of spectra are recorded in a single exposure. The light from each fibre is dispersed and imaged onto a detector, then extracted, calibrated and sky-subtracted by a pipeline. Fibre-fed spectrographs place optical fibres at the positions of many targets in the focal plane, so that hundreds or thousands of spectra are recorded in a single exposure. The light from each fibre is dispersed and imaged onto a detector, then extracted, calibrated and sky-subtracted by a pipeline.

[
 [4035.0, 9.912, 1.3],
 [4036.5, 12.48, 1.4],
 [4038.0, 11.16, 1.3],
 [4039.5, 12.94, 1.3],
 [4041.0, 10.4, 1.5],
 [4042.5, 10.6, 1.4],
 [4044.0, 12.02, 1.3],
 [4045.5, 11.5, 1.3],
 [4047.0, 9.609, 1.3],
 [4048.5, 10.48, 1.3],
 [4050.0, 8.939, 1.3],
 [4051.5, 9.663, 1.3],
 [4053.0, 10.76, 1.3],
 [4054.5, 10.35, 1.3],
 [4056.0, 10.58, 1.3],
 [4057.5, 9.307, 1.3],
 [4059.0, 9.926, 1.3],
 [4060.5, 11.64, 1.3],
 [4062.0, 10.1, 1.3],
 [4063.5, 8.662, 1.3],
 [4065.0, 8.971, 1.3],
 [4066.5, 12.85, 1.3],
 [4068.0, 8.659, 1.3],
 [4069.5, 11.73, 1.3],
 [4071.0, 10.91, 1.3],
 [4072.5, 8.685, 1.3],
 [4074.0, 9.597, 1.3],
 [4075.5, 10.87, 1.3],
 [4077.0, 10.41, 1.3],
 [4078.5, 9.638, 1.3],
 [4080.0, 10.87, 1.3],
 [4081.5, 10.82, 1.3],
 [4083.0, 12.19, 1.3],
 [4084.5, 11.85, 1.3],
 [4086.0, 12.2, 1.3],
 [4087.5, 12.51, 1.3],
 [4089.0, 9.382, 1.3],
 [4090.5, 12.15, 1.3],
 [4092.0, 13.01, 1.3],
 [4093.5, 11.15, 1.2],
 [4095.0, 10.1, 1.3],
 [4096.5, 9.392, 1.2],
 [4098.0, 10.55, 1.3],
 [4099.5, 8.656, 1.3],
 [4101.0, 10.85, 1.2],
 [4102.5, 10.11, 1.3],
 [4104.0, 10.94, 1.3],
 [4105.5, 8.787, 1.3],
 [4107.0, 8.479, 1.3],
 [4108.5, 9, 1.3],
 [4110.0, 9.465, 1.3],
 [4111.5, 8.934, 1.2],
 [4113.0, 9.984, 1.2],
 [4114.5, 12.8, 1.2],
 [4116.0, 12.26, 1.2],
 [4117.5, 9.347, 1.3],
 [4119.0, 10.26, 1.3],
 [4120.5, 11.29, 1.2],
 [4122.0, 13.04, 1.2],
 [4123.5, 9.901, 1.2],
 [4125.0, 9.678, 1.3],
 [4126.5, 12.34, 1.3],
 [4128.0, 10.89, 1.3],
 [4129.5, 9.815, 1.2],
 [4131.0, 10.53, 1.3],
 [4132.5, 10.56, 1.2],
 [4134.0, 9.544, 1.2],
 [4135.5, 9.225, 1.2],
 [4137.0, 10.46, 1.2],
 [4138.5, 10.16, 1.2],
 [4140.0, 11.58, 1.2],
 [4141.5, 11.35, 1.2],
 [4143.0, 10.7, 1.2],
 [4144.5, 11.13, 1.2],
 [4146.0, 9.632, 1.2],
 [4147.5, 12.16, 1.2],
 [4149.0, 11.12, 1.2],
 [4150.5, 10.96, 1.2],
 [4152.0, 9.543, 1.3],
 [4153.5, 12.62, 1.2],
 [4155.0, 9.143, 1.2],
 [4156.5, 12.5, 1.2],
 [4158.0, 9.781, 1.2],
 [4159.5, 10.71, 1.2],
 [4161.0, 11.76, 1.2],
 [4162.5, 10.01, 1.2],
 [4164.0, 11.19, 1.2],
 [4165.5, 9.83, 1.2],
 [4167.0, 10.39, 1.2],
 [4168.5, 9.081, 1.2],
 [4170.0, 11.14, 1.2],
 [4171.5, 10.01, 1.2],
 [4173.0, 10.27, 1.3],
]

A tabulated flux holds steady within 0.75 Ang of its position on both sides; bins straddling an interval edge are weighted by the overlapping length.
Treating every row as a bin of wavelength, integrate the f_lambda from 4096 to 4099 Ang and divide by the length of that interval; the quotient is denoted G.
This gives 9.91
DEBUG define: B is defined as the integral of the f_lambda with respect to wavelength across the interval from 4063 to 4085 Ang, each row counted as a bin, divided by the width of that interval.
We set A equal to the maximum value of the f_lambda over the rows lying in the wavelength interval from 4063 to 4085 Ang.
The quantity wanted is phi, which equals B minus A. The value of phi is -2.40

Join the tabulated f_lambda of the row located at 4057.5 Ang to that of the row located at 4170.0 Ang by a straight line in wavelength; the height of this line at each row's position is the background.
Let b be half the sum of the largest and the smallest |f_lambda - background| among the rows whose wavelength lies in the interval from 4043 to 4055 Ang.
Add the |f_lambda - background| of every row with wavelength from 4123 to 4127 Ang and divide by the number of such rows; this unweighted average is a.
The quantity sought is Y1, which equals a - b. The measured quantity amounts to -0.5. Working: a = 1.0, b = 1.59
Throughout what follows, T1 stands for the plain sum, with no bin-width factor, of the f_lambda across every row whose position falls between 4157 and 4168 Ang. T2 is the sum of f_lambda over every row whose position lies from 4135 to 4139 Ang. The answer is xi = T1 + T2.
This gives 104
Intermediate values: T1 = 74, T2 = 30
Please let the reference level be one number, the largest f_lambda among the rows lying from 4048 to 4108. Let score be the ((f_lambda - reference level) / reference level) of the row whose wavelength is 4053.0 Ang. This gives -0.17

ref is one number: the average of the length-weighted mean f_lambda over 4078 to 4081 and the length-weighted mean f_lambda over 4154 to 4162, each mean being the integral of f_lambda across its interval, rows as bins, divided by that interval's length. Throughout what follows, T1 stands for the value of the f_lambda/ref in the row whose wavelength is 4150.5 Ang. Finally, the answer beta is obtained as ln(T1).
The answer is 0.04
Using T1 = 1.04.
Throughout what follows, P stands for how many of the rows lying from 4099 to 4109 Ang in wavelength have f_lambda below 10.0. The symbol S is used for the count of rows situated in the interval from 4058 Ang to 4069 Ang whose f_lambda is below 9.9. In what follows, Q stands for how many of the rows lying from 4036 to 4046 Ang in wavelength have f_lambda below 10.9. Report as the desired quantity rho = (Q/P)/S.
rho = 0.17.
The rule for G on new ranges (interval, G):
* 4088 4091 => 10.80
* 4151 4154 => 10.94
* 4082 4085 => 11.93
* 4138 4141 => 10.97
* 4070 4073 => 10.05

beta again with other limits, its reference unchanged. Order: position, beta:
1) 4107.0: -0.22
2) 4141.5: 0.07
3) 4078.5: -0.09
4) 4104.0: 0.03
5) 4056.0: 0.00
